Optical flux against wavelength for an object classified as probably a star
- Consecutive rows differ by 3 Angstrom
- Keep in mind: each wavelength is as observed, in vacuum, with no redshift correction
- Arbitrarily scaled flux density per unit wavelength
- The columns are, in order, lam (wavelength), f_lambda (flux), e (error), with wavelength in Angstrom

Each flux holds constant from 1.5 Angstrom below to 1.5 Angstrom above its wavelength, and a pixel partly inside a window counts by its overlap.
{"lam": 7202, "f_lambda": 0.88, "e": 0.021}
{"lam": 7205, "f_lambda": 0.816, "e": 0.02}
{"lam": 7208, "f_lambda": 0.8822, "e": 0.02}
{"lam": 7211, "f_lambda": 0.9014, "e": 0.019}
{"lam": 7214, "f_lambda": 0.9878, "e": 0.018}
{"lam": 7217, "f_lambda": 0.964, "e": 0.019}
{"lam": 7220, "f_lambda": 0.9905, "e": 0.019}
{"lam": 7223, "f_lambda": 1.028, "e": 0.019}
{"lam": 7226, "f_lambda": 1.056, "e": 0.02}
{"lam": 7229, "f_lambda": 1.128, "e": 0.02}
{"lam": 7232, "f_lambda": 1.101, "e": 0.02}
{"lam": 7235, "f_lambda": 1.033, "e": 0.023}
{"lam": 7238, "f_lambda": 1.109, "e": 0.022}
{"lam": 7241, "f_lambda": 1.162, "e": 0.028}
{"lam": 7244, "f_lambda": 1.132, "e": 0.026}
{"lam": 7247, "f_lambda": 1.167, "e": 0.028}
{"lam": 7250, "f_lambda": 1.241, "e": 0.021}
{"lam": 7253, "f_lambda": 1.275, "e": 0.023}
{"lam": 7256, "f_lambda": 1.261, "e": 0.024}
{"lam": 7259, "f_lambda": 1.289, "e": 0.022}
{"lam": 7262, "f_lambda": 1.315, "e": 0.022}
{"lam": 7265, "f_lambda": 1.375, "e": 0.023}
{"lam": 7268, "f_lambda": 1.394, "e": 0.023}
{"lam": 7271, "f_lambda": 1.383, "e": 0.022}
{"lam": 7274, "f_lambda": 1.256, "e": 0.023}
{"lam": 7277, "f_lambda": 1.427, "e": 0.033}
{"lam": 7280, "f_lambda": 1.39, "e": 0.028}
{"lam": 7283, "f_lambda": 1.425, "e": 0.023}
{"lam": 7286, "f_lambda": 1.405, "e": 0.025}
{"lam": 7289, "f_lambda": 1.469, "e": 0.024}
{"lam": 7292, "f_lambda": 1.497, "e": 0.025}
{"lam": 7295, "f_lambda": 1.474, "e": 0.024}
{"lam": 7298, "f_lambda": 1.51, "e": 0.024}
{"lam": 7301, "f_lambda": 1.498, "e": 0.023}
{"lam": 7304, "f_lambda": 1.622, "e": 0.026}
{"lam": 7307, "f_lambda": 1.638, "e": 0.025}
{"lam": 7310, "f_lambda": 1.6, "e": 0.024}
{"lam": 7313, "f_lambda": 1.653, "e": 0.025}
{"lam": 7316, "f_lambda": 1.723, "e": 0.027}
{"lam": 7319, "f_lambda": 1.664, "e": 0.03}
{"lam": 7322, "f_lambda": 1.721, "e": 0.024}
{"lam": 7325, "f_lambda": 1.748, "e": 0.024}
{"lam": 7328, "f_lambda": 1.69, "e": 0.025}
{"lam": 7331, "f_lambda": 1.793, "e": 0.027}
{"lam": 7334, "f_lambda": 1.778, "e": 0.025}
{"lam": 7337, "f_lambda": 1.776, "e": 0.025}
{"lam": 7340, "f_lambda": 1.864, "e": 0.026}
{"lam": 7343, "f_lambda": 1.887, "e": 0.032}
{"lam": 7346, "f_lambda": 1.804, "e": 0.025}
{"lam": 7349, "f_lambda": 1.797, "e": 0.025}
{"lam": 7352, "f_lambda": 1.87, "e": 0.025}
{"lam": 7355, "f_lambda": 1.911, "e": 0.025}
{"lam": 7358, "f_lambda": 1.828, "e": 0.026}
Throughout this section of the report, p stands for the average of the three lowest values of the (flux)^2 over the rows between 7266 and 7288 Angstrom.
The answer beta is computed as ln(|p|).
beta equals 0.59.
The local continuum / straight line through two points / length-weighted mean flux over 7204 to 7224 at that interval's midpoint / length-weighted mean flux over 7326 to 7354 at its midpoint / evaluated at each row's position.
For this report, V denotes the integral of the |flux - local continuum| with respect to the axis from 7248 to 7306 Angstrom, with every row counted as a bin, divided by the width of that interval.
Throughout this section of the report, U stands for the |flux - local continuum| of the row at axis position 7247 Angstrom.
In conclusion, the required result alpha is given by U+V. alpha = 0.043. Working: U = 0.000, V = 0.043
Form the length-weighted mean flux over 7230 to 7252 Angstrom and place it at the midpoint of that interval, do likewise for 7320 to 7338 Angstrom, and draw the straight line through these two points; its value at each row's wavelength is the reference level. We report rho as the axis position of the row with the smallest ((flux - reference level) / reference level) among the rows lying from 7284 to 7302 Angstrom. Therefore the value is 7301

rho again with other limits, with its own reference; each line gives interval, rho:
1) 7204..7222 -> 7205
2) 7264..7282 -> 7274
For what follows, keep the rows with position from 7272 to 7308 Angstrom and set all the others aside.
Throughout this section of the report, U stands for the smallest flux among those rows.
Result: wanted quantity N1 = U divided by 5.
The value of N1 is 0.251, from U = 1.256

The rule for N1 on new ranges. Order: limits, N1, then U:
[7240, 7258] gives 0.226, 1.132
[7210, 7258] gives 0.180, 0.9014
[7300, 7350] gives 0.300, 1.498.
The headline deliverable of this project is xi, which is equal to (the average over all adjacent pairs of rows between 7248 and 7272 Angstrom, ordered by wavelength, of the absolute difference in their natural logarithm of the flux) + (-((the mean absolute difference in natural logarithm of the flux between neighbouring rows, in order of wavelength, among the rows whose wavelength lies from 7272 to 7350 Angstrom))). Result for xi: -0.011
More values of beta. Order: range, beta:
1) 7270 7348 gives 0.59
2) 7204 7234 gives -0.28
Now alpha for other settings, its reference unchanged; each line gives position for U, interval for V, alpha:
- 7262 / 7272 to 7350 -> 0.082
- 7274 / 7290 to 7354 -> 0.133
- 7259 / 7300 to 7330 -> 0.079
